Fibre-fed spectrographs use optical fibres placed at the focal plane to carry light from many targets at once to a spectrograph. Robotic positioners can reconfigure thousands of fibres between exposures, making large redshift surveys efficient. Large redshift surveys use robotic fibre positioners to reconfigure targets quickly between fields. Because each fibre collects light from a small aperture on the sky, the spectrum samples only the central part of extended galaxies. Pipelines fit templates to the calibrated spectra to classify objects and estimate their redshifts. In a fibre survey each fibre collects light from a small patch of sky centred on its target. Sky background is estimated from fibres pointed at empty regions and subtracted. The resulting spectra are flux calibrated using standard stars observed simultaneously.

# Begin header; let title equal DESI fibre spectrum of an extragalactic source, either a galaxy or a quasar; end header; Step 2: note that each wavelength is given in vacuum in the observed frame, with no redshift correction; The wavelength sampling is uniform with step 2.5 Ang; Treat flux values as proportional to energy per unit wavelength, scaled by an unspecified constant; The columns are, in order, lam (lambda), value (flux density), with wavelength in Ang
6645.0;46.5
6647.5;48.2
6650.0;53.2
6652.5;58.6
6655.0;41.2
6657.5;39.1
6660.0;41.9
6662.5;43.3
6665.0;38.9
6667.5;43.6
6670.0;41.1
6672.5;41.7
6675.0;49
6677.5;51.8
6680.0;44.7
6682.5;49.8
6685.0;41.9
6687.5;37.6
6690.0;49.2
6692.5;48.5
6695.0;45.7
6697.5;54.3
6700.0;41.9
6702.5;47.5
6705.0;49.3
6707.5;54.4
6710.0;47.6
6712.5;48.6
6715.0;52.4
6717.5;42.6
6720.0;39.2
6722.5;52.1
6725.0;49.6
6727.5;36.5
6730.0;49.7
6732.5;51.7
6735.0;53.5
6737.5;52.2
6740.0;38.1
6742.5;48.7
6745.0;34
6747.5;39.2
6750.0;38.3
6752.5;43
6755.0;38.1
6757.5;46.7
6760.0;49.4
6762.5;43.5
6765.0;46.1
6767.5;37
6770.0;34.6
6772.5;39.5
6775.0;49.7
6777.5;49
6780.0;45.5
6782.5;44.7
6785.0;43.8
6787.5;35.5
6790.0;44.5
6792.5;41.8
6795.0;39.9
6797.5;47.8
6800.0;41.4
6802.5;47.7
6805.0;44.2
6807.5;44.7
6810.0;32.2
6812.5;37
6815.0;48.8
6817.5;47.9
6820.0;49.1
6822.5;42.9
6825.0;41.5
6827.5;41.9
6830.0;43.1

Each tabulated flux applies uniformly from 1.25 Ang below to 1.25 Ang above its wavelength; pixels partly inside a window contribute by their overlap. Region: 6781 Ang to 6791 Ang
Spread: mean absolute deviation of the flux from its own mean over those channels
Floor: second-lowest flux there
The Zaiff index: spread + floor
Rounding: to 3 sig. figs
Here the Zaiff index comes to 47.1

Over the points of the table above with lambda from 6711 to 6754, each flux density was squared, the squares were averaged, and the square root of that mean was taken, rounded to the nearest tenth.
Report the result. 45.7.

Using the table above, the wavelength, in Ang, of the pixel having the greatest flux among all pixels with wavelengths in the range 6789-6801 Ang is 6797.5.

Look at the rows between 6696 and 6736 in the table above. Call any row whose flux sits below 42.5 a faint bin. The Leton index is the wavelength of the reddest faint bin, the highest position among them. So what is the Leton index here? 6727.5 Ang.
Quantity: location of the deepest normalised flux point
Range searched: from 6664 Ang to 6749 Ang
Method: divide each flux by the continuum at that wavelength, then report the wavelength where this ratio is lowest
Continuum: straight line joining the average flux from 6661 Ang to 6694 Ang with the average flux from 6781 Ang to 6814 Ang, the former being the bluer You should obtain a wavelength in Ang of 6745.0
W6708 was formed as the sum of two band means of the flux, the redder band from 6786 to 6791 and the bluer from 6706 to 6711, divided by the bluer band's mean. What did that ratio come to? 1.78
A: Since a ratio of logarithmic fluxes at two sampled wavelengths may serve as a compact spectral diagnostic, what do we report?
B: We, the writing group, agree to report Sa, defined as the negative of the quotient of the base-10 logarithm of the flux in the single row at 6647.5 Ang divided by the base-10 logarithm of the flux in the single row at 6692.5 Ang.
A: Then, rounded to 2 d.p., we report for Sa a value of -1.00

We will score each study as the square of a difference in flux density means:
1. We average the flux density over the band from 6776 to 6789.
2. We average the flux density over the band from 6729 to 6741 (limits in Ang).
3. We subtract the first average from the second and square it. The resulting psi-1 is 29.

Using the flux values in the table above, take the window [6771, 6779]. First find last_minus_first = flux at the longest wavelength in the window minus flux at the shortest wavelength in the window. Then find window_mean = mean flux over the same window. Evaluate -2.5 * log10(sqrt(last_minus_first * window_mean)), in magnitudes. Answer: -3.30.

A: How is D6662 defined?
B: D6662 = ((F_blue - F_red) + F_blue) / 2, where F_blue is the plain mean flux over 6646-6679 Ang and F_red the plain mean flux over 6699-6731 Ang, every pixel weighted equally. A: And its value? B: 22.0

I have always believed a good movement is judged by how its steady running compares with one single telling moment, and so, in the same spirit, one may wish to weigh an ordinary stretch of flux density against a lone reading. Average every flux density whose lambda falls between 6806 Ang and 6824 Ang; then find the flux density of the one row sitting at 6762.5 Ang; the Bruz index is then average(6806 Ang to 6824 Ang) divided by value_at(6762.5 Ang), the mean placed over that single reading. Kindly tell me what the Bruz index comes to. 0.99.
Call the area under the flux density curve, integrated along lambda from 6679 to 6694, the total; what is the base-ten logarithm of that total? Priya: 2.83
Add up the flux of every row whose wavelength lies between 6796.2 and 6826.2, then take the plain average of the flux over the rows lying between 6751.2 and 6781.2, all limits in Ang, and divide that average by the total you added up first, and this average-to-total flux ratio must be 0.08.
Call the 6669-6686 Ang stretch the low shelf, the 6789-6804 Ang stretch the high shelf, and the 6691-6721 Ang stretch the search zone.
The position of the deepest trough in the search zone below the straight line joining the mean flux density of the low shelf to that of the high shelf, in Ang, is 6720.0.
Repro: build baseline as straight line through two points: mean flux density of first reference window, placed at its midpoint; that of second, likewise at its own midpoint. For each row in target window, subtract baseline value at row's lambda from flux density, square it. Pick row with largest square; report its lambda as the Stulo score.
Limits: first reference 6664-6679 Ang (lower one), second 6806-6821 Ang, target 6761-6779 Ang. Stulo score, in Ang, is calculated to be 6770.0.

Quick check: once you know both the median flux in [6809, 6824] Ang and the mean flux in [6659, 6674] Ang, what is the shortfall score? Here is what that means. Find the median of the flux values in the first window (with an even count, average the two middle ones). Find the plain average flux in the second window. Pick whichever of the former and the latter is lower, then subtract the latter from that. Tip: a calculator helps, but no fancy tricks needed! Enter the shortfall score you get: 0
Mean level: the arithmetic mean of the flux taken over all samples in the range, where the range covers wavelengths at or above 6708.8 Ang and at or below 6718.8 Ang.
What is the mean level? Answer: 47.8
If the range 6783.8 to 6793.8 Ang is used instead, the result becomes 41.4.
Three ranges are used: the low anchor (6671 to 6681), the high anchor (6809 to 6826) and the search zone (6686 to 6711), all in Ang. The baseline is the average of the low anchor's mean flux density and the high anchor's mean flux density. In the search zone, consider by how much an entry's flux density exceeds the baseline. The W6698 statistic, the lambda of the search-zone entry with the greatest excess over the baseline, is 6707.5 Ang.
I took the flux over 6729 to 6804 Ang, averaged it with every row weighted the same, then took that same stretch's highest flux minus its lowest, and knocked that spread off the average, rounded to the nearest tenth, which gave 24.3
